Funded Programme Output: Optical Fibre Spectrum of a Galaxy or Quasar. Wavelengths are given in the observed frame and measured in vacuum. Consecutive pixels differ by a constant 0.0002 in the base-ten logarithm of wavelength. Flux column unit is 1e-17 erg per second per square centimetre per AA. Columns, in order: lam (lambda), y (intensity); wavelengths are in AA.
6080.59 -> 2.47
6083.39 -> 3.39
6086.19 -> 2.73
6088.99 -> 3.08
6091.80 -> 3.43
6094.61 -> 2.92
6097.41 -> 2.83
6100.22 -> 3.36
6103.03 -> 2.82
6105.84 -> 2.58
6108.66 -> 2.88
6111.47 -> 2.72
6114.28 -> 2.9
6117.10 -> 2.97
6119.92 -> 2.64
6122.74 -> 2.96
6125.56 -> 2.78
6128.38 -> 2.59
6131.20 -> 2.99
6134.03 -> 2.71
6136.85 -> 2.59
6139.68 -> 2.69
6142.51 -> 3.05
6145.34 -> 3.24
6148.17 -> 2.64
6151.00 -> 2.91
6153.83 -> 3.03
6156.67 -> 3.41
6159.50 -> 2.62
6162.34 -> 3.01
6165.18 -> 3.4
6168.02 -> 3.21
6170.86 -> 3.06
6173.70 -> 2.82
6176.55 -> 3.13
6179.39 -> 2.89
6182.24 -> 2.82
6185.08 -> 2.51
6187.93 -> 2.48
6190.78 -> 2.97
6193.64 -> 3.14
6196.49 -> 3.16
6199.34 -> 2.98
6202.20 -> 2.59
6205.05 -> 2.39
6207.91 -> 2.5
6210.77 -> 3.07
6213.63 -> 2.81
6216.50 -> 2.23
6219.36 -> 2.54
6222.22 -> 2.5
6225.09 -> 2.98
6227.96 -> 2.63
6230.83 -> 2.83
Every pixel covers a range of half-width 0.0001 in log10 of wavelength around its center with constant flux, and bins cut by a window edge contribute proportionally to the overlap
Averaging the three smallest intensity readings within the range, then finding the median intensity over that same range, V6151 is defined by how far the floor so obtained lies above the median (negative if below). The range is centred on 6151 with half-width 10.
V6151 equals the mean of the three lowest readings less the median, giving -0.31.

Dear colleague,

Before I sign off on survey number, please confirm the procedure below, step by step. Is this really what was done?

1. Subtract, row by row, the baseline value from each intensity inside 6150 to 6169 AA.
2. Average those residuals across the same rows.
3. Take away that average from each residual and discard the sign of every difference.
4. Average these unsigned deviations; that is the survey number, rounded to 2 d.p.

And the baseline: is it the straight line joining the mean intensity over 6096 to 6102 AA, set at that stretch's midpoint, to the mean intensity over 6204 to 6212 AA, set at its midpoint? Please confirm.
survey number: 0.23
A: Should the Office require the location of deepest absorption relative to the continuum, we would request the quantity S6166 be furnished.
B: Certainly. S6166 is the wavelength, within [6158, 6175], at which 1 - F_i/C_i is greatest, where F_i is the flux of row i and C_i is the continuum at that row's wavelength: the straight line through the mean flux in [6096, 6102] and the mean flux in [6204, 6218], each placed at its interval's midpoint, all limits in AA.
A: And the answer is 6159.50 AA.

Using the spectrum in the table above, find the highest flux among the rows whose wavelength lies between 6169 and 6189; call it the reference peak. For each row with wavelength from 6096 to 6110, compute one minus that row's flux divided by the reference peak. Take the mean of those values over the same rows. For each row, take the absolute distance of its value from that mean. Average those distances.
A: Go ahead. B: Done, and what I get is 0.060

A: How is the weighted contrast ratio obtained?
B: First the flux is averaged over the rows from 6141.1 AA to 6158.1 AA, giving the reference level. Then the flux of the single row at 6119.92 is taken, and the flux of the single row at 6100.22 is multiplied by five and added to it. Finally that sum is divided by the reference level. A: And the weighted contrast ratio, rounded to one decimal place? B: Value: 6.4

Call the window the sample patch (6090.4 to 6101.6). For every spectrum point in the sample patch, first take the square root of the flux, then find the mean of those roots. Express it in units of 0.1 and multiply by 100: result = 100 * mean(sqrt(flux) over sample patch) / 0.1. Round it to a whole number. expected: 1769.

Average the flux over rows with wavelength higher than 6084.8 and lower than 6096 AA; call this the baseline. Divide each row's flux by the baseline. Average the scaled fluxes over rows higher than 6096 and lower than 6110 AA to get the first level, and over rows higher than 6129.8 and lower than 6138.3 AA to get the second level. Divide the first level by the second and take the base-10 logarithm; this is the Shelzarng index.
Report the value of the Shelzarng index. 0.020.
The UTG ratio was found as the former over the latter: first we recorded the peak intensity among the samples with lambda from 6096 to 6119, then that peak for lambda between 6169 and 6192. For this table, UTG 1.07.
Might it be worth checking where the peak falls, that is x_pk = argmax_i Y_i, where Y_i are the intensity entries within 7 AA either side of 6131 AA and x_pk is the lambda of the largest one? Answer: 6131.20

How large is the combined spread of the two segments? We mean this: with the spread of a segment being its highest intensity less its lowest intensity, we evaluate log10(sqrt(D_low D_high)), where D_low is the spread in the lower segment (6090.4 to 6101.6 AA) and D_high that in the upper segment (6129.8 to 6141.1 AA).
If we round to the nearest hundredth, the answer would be -0.31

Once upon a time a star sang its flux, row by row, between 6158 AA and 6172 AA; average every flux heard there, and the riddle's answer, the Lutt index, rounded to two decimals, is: 3.06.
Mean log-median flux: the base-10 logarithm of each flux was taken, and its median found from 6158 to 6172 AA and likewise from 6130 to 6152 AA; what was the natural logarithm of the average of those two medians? -0.76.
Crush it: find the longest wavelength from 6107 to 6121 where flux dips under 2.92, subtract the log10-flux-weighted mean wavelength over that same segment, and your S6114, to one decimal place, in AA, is 5.7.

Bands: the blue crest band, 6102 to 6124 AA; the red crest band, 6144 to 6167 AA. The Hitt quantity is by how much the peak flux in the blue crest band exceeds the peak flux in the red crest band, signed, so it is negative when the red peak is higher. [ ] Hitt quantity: -0.4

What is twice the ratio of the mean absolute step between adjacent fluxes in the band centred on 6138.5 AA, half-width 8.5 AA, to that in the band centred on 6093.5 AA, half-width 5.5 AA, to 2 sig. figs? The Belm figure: 1.3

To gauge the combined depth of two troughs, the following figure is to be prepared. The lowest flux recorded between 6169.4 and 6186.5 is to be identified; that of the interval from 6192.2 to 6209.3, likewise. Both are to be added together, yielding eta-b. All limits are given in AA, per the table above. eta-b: 4.90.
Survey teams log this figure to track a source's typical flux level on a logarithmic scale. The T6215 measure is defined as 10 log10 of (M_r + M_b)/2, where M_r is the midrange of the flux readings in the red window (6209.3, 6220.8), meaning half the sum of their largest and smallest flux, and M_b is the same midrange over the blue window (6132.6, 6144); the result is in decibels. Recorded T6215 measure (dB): 4.37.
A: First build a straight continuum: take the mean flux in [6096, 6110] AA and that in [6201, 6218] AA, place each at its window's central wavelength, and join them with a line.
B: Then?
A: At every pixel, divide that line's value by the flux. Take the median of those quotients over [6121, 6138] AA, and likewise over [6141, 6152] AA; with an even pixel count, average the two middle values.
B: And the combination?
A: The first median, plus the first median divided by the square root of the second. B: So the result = 2.09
